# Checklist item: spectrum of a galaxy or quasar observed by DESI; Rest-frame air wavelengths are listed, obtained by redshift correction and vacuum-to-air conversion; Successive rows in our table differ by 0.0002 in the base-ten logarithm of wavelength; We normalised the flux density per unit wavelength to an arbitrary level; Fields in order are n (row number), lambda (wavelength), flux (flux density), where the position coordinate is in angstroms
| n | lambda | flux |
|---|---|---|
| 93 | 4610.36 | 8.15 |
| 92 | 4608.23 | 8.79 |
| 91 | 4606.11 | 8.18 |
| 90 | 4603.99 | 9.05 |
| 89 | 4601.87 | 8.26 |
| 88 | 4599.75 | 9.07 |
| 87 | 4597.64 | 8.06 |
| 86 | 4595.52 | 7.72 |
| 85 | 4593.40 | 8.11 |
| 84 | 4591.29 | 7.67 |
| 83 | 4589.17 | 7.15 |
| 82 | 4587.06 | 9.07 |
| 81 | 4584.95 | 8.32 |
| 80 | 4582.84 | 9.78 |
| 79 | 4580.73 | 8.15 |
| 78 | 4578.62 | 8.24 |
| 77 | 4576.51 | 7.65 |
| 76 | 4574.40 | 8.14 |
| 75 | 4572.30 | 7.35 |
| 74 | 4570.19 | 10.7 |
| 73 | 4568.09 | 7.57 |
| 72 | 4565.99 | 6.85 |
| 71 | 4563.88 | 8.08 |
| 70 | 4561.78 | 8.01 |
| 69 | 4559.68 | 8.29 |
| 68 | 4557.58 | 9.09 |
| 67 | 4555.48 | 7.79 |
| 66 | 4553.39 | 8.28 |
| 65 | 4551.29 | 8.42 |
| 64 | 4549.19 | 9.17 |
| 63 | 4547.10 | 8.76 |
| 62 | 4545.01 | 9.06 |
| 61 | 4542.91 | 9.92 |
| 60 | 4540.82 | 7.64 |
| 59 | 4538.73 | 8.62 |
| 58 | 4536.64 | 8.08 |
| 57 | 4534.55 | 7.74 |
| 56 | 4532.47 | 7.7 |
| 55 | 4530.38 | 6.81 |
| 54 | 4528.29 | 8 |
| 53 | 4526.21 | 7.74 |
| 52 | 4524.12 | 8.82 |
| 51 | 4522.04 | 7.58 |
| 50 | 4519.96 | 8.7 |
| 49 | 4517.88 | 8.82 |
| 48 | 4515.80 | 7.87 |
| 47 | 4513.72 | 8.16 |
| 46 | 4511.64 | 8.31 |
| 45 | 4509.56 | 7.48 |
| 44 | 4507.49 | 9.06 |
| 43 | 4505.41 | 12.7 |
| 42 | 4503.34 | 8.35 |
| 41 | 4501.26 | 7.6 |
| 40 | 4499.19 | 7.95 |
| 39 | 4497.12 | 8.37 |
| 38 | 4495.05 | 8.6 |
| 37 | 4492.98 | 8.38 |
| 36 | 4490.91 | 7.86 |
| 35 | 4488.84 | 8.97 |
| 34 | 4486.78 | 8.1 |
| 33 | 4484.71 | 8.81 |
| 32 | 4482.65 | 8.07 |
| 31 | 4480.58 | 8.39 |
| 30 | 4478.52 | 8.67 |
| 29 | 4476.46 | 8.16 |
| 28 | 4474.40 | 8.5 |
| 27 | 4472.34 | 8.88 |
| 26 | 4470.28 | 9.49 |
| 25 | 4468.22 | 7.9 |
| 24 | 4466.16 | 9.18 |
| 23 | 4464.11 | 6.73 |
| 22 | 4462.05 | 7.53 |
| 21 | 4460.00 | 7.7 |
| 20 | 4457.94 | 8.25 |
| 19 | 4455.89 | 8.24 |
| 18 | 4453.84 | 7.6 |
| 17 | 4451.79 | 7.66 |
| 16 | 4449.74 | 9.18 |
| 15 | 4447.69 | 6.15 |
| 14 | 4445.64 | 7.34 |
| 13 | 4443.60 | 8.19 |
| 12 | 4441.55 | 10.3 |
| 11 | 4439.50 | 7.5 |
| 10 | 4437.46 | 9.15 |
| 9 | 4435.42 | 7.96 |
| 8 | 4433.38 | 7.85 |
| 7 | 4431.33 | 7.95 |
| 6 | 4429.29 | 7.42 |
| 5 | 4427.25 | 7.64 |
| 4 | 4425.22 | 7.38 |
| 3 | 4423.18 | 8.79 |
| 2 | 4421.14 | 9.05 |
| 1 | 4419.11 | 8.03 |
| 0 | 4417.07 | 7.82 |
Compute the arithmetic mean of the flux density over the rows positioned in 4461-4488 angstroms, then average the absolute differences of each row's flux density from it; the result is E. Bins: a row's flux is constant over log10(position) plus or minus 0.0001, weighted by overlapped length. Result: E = 0.55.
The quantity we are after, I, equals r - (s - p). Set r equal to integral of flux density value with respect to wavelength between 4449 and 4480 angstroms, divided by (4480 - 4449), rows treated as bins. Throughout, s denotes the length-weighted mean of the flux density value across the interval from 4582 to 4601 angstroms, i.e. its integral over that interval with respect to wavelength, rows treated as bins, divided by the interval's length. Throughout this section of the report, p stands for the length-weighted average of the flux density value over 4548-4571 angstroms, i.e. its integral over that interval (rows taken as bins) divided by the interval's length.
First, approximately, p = 8.37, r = 8.24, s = 8.31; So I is 8.29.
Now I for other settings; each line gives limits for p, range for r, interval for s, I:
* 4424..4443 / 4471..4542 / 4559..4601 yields 8.28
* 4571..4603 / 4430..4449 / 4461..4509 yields 7.73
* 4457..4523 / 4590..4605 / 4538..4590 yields 8.26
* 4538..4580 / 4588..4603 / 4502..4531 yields 7.93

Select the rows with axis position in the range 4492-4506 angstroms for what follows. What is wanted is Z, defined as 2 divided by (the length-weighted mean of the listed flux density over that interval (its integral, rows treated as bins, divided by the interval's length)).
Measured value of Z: 0.229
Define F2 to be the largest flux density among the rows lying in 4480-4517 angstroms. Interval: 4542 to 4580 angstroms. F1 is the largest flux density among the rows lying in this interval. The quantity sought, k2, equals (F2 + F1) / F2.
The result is 1.84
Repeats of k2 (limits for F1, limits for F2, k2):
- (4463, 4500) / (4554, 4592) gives 1.89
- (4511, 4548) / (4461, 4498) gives 2.05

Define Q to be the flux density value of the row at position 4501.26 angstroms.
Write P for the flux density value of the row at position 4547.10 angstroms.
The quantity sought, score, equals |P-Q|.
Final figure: 1.2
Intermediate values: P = 8.76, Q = 7.6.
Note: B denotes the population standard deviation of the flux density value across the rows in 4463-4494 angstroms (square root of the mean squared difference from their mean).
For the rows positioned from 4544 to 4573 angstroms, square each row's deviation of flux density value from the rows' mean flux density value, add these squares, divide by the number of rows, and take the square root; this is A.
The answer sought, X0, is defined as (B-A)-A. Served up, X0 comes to -1.2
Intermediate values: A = 0.92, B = 0.64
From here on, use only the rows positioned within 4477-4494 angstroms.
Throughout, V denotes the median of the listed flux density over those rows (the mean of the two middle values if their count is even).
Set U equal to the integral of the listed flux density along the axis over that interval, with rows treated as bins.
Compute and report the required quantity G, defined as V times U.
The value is 1197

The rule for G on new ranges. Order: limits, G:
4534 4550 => 1202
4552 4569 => 1095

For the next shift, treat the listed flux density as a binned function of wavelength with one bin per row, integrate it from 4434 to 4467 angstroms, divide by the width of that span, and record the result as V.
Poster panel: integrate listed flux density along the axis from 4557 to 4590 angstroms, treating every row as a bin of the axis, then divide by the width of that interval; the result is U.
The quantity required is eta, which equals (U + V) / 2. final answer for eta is 8.15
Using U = 8.27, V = 8.03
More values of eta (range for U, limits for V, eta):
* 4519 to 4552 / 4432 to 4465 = 8.13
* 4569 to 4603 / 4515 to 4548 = 8.29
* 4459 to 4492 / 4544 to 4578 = 8.32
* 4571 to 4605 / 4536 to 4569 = 8.31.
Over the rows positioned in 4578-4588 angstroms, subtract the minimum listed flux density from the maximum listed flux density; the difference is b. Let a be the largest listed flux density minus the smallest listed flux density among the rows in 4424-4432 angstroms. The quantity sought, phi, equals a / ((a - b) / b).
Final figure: -1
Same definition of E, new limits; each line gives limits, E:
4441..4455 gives 1.00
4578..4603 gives 0.51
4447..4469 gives 0.66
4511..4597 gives 0.59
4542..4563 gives 0.52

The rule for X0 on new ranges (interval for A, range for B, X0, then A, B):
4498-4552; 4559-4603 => -1.3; 1.08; 0.85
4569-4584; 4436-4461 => -1.2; 1.12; 1.02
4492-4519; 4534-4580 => -1.7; 1.26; 0.85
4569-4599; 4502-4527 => -0.5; 0.93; 1.32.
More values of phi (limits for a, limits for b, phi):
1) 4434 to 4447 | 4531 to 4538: 0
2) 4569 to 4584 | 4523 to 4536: 5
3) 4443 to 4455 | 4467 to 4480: 3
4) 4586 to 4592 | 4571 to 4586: -9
